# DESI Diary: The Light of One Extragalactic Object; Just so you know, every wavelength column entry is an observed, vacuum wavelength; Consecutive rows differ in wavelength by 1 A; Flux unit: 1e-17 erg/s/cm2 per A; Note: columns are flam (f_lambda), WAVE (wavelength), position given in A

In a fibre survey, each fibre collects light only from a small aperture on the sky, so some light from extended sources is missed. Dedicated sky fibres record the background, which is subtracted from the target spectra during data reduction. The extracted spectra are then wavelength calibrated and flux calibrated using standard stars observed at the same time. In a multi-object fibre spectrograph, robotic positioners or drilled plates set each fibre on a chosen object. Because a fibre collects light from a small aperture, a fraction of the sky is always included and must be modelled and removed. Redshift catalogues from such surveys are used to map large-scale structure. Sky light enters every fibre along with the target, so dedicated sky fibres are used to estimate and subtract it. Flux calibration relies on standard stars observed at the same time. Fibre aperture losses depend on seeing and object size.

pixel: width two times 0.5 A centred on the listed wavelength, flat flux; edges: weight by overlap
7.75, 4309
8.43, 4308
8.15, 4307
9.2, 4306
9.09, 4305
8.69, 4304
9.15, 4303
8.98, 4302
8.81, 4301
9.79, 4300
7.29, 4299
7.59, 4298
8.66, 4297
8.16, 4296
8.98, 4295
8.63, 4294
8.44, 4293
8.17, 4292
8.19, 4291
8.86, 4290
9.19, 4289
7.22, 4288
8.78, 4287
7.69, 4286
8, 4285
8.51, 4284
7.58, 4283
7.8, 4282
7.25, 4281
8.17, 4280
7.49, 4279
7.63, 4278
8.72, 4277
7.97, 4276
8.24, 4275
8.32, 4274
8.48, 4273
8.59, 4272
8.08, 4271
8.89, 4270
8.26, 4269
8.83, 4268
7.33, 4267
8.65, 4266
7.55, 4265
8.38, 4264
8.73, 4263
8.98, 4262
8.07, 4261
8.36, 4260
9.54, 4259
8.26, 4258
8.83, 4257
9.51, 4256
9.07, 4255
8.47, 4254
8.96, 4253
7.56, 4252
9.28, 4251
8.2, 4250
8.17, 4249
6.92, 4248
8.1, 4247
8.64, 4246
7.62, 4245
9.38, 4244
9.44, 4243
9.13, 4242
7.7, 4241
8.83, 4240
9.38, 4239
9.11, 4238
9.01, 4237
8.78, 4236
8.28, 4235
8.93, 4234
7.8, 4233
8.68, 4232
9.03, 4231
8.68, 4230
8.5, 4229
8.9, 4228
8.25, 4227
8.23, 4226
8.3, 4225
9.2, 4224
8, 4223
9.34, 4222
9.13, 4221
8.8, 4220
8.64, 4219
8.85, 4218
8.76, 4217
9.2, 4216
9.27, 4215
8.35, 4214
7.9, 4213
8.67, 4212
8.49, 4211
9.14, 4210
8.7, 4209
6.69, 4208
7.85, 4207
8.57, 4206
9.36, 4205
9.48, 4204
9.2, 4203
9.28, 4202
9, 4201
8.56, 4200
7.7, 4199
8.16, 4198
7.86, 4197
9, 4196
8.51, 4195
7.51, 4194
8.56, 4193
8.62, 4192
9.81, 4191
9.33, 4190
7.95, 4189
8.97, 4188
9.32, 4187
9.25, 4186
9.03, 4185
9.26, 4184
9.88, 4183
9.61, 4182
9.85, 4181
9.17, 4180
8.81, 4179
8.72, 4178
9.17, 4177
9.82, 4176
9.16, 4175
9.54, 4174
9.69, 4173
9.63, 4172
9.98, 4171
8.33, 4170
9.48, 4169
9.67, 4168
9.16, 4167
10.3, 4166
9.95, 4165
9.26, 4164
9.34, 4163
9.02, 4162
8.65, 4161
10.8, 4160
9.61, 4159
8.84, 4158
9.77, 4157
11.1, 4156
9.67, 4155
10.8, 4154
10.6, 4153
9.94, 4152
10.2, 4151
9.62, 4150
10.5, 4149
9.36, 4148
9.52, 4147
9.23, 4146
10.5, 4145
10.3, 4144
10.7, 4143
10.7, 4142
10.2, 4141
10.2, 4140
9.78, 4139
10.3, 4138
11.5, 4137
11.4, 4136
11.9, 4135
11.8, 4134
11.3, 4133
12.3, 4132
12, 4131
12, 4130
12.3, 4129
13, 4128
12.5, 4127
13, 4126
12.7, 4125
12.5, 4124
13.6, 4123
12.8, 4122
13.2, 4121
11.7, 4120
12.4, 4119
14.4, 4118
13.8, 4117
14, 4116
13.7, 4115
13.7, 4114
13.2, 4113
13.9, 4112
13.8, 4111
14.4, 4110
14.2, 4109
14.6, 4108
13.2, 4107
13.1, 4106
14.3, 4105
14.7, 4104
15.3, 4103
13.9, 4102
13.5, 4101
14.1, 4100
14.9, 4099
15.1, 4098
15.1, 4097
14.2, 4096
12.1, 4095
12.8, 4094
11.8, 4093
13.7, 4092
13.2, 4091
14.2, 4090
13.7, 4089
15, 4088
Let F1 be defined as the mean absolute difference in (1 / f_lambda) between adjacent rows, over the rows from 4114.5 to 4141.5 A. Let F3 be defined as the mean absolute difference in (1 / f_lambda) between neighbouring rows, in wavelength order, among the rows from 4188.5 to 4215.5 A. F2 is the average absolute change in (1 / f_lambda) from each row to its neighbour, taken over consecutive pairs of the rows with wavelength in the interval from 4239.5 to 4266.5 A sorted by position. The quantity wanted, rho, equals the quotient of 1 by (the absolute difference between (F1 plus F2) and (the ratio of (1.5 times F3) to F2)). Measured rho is 0.8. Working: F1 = 0.0038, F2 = 0.0120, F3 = 0.0099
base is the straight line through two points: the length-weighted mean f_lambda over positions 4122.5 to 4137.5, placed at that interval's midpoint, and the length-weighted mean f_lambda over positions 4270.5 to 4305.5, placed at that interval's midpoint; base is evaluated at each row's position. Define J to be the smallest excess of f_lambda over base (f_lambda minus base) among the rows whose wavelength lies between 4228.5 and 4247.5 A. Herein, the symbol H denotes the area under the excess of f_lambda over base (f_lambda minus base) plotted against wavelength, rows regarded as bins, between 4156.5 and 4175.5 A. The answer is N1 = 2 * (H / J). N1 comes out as 38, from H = -36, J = -1.9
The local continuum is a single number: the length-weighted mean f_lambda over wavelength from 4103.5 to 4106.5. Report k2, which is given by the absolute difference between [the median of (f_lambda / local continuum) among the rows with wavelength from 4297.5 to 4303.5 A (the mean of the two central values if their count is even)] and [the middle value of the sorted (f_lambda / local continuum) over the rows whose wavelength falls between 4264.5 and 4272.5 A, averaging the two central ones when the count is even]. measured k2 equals 0.03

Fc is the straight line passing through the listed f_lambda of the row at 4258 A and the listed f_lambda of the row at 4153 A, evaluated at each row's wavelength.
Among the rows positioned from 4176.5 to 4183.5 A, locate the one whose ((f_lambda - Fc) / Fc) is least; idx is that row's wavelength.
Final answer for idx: 4178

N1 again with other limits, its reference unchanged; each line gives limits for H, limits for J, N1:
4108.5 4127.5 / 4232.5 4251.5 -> -13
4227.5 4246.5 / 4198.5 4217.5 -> 9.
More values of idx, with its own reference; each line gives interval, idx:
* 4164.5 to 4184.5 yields 4170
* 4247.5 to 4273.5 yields 4248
